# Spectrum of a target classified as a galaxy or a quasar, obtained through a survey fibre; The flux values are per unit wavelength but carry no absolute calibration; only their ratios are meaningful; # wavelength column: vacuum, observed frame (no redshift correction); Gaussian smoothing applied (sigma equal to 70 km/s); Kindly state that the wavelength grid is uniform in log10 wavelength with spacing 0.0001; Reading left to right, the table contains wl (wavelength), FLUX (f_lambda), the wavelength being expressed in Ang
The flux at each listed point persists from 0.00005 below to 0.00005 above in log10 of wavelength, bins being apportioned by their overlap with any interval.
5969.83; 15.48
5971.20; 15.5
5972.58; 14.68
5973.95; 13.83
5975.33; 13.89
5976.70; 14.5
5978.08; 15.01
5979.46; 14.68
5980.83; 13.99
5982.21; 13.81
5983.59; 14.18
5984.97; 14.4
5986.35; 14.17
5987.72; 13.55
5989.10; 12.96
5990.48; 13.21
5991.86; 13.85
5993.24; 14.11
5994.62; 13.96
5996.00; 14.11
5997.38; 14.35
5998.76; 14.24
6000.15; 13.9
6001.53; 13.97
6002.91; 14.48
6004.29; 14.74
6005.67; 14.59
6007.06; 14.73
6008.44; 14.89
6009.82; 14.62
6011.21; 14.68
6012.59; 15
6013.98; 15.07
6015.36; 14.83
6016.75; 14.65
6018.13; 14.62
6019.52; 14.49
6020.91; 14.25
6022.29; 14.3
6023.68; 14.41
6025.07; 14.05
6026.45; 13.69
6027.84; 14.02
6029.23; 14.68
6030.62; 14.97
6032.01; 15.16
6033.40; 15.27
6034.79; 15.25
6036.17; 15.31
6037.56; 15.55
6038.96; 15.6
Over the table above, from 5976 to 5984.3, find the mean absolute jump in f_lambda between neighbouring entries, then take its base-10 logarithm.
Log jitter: -0.38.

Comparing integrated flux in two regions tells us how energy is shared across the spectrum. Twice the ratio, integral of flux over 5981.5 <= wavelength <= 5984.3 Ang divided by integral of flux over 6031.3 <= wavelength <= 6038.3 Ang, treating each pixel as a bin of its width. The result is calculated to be 0.7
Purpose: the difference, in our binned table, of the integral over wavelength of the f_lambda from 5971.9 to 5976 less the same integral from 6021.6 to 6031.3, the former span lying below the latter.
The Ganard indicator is -81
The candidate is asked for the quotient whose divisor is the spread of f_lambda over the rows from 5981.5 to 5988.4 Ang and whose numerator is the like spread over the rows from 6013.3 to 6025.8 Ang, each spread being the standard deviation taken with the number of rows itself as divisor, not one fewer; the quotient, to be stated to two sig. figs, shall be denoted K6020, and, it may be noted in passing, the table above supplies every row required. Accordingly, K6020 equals 0.97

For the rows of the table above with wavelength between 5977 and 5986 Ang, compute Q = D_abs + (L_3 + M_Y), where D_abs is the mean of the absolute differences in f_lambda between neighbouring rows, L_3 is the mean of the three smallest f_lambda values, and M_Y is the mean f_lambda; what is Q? 28.7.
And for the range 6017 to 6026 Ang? 28.7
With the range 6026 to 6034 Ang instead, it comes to 29.1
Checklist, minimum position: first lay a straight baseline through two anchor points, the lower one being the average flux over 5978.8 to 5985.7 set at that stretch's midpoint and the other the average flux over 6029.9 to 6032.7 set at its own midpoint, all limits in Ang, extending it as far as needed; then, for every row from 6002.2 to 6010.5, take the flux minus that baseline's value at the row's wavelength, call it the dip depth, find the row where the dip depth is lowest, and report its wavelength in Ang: 6002.91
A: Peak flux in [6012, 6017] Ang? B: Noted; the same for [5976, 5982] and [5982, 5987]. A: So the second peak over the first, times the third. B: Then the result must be 14.3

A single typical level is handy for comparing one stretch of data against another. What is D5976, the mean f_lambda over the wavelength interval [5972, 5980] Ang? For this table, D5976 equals 14.4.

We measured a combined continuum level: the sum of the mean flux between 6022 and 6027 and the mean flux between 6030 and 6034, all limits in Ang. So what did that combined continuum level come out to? 29.2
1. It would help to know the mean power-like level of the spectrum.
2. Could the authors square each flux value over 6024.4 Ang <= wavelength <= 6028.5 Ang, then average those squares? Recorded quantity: 194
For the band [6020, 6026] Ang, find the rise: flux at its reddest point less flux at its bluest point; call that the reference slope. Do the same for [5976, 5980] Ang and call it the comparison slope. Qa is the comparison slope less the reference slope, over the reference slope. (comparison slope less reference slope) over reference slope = -1.9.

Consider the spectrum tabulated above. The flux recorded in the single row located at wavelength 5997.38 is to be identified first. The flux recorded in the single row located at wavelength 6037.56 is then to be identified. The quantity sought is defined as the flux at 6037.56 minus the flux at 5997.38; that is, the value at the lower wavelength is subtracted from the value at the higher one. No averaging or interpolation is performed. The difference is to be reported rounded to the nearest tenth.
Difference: 1.2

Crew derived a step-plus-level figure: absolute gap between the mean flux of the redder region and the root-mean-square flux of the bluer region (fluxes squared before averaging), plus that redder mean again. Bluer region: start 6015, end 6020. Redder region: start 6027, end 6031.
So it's 14.65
